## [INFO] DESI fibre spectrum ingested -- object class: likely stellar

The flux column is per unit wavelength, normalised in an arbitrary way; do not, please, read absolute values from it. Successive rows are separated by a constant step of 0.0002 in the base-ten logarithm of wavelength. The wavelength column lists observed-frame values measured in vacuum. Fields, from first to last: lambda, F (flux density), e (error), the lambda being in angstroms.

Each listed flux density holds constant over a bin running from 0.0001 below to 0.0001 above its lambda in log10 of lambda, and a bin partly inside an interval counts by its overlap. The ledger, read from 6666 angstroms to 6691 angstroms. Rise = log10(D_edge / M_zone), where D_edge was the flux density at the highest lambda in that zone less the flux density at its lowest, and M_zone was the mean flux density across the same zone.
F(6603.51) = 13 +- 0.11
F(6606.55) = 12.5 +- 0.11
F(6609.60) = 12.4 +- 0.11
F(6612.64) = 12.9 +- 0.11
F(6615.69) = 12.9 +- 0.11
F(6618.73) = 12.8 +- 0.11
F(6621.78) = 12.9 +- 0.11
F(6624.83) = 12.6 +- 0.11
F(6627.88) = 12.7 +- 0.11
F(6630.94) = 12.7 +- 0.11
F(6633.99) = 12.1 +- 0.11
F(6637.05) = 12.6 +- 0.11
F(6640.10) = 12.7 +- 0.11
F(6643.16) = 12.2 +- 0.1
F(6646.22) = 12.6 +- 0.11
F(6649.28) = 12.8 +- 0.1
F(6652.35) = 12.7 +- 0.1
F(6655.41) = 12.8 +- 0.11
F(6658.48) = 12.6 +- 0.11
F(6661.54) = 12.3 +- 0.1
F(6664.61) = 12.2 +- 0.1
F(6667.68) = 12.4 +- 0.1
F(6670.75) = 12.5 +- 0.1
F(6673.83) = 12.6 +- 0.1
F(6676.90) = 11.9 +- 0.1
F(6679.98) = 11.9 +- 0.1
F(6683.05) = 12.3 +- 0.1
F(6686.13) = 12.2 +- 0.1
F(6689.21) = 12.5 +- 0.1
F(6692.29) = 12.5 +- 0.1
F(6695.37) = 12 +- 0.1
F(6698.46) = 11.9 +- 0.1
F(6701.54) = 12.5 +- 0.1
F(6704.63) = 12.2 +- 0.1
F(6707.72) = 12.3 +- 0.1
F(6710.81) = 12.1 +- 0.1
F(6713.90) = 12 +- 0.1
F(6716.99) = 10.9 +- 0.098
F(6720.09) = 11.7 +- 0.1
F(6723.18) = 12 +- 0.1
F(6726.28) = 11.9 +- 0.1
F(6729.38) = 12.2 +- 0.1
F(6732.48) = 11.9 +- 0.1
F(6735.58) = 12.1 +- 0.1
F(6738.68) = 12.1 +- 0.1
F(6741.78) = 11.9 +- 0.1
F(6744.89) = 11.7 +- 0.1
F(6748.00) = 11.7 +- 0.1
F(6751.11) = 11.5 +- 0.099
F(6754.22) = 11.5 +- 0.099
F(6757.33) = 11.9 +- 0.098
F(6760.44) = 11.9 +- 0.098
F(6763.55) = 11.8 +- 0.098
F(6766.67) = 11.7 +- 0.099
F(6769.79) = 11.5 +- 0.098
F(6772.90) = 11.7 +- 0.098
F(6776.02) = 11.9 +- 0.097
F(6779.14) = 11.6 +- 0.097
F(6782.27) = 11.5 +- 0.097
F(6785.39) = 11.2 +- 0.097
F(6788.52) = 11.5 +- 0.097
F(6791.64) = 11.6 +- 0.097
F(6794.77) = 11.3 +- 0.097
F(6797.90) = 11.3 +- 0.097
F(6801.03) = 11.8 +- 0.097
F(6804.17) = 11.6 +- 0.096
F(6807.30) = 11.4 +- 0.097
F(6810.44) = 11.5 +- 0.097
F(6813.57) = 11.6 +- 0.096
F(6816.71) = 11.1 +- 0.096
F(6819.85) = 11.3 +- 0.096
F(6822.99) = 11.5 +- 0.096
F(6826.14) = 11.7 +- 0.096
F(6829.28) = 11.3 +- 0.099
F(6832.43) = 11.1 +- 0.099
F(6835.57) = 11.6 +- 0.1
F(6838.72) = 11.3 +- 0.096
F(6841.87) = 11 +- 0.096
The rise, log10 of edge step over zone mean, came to -2.09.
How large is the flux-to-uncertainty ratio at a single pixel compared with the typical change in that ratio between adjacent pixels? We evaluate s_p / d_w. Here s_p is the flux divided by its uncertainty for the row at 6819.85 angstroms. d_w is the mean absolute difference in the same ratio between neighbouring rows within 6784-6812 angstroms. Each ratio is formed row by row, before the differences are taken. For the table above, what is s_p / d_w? 54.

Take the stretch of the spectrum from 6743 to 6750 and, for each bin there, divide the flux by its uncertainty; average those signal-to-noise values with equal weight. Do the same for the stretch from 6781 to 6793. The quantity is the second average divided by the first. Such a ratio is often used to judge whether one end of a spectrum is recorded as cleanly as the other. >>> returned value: 1.01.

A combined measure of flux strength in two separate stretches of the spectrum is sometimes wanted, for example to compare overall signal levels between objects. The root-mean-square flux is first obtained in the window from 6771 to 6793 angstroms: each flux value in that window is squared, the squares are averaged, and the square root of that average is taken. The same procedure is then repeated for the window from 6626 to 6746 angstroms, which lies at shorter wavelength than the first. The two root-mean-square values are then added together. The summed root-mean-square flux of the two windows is 23.8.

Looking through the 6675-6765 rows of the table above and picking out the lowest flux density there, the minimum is 10.9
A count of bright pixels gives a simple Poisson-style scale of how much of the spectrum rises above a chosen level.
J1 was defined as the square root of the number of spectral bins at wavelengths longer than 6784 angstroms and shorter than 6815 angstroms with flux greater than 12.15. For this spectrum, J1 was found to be 0.0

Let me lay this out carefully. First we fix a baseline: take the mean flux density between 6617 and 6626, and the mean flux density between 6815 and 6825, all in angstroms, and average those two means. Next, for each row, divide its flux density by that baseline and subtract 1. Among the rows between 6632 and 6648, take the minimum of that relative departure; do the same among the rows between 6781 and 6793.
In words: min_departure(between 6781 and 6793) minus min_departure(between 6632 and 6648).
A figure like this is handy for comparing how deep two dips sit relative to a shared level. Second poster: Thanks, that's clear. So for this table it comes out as -0.075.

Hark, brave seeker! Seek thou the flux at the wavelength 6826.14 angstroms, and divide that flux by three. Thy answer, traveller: 3.90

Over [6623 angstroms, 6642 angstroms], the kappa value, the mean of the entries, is 12.57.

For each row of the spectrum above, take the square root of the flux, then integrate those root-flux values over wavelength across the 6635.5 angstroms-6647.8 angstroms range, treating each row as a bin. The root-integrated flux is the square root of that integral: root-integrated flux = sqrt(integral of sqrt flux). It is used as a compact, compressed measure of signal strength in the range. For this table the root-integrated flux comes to 6.6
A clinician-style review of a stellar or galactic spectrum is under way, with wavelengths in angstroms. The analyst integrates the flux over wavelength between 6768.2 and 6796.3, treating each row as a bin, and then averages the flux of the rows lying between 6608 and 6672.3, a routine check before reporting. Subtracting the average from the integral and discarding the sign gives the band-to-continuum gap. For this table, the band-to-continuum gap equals 312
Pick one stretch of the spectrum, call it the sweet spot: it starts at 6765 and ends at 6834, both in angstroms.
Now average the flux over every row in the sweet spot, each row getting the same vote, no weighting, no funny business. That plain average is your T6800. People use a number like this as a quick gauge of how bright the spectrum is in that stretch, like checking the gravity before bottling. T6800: 11.5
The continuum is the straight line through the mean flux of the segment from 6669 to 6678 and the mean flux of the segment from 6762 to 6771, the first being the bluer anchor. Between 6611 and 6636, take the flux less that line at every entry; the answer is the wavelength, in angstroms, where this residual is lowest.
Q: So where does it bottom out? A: 6633.99 angstroms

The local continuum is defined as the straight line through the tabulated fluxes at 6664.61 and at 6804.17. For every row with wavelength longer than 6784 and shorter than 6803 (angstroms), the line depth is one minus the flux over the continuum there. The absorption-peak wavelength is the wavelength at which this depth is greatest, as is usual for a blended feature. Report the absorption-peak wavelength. 6785.39 angstroms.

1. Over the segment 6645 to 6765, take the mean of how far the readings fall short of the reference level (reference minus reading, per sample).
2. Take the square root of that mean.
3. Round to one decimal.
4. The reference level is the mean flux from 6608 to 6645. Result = 0.7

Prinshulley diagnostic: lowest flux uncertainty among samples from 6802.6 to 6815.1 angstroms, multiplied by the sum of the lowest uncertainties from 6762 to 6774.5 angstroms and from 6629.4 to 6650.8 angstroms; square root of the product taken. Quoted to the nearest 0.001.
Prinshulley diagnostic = 0.138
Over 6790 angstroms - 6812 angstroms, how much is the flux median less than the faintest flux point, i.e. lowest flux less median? -0.20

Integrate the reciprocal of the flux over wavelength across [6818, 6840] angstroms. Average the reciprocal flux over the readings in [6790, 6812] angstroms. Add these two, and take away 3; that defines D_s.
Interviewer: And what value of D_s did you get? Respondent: -0.98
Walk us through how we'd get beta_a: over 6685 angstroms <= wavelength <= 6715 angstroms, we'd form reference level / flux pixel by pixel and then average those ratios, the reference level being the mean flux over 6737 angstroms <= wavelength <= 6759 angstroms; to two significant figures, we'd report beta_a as 0.96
